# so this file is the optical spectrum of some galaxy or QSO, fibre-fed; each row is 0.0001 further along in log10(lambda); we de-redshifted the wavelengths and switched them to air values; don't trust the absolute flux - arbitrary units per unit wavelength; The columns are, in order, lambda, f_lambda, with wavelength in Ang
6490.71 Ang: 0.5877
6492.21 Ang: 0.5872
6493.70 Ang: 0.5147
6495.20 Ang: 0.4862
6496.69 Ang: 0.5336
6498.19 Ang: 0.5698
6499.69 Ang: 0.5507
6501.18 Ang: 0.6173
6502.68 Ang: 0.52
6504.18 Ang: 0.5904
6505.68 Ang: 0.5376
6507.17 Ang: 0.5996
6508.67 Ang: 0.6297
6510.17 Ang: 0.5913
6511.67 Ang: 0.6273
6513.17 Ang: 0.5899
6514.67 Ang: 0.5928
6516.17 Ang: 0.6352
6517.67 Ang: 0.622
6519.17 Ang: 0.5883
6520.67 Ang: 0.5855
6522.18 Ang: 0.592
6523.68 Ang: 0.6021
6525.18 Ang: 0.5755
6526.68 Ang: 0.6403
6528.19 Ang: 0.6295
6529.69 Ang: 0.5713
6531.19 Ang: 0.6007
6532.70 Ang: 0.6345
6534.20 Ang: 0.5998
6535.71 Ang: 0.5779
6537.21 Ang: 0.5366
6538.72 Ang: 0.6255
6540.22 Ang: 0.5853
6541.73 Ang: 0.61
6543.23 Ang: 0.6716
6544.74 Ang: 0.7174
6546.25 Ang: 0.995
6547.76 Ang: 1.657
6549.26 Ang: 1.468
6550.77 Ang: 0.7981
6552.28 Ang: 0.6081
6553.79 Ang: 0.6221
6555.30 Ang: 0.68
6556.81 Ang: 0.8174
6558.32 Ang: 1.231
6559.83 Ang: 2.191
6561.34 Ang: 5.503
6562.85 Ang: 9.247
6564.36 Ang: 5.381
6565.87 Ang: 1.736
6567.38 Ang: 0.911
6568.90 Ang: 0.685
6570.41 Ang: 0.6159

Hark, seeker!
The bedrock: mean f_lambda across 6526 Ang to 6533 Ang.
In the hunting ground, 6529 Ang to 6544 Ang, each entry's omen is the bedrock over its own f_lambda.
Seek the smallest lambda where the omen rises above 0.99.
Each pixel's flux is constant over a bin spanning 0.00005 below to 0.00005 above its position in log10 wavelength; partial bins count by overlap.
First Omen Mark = 6529.69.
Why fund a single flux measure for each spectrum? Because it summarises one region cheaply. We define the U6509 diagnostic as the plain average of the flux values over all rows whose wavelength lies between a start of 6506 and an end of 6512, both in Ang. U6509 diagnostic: 0.61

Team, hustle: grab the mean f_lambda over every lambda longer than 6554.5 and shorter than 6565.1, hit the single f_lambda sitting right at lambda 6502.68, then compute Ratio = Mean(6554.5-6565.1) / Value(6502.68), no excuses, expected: 6.9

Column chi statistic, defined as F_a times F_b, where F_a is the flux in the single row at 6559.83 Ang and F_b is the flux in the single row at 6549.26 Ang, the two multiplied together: 3.2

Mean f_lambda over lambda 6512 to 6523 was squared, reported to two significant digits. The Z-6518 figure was 0.36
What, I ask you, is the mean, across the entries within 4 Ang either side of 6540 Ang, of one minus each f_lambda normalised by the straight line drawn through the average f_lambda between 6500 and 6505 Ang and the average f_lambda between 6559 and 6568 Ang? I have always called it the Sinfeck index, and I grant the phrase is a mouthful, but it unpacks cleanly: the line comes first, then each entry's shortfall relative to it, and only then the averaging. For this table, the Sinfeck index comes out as 0.8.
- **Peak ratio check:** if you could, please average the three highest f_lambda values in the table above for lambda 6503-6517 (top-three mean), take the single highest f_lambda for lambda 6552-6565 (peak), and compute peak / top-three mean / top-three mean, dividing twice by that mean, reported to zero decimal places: 23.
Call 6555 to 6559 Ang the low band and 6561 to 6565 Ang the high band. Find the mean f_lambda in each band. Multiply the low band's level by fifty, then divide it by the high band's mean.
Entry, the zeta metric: 6.8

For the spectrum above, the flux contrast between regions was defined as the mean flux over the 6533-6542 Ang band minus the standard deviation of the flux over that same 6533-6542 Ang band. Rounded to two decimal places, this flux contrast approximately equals 0.56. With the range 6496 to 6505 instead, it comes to 0.53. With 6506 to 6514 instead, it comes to 0.59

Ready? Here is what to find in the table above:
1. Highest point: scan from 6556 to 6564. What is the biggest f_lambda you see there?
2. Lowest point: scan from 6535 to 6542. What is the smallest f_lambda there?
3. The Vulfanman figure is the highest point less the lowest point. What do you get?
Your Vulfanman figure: 9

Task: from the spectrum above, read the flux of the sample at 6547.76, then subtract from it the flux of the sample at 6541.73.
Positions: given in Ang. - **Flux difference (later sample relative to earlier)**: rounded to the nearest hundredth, 1.05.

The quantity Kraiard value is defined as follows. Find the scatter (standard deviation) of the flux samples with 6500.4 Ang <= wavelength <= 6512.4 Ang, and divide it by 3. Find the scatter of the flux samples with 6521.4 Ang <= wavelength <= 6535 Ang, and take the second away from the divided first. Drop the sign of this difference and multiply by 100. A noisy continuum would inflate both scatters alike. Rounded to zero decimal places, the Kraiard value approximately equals 1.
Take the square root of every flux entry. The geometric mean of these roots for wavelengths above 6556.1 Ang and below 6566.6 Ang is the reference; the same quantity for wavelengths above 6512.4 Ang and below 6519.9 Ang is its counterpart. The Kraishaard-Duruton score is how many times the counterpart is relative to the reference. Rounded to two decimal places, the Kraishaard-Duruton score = 0.47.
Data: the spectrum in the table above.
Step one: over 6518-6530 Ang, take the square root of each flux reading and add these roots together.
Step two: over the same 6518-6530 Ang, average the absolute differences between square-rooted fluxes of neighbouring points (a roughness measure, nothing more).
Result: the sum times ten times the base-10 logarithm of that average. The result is -110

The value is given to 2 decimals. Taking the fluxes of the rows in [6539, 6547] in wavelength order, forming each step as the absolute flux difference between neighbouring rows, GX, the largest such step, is 0.28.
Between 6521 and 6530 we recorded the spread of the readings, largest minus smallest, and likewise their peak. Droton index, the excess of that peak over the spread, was 0.57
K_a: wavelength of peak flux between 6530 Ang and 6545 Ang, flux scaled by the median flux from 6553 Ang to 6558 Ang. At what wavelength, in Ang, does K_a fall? 6544.74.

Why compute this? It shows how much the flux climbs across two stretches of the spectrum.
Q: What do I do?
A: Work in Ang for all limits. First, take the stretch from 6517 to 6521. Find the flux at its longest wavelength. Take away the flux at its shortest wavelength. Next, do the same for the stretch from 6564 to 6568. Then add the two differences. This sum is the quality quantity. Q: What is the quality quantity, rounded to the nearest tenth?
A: -4.5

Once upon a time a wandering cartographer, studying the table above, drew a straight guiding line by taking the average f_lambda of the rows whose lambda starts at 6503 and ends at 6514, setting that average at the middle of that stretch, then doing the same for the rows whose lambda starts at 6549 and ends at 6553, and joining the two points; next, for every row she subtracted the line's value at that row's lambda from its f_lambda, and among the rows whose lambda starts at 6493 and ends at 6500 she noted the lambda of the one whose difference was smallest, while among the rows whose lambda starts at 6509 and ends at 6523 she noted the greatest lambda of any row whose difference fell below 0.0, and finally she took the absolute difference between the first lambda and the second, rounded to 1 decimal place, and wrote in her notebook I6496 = 27.0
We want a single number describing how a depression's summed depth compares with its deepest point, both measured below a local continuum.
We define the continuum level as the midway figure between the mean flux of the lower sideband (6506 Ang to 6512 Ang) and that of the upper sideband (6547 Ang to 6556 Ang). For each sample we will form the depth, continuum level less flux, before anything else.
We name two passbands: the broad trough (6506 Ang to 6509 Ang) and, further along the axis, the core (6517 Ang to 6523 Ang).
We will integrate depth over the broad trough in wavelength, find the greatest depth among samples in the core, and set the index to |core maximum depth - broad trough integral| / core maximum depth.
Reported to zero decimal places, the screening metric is 2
